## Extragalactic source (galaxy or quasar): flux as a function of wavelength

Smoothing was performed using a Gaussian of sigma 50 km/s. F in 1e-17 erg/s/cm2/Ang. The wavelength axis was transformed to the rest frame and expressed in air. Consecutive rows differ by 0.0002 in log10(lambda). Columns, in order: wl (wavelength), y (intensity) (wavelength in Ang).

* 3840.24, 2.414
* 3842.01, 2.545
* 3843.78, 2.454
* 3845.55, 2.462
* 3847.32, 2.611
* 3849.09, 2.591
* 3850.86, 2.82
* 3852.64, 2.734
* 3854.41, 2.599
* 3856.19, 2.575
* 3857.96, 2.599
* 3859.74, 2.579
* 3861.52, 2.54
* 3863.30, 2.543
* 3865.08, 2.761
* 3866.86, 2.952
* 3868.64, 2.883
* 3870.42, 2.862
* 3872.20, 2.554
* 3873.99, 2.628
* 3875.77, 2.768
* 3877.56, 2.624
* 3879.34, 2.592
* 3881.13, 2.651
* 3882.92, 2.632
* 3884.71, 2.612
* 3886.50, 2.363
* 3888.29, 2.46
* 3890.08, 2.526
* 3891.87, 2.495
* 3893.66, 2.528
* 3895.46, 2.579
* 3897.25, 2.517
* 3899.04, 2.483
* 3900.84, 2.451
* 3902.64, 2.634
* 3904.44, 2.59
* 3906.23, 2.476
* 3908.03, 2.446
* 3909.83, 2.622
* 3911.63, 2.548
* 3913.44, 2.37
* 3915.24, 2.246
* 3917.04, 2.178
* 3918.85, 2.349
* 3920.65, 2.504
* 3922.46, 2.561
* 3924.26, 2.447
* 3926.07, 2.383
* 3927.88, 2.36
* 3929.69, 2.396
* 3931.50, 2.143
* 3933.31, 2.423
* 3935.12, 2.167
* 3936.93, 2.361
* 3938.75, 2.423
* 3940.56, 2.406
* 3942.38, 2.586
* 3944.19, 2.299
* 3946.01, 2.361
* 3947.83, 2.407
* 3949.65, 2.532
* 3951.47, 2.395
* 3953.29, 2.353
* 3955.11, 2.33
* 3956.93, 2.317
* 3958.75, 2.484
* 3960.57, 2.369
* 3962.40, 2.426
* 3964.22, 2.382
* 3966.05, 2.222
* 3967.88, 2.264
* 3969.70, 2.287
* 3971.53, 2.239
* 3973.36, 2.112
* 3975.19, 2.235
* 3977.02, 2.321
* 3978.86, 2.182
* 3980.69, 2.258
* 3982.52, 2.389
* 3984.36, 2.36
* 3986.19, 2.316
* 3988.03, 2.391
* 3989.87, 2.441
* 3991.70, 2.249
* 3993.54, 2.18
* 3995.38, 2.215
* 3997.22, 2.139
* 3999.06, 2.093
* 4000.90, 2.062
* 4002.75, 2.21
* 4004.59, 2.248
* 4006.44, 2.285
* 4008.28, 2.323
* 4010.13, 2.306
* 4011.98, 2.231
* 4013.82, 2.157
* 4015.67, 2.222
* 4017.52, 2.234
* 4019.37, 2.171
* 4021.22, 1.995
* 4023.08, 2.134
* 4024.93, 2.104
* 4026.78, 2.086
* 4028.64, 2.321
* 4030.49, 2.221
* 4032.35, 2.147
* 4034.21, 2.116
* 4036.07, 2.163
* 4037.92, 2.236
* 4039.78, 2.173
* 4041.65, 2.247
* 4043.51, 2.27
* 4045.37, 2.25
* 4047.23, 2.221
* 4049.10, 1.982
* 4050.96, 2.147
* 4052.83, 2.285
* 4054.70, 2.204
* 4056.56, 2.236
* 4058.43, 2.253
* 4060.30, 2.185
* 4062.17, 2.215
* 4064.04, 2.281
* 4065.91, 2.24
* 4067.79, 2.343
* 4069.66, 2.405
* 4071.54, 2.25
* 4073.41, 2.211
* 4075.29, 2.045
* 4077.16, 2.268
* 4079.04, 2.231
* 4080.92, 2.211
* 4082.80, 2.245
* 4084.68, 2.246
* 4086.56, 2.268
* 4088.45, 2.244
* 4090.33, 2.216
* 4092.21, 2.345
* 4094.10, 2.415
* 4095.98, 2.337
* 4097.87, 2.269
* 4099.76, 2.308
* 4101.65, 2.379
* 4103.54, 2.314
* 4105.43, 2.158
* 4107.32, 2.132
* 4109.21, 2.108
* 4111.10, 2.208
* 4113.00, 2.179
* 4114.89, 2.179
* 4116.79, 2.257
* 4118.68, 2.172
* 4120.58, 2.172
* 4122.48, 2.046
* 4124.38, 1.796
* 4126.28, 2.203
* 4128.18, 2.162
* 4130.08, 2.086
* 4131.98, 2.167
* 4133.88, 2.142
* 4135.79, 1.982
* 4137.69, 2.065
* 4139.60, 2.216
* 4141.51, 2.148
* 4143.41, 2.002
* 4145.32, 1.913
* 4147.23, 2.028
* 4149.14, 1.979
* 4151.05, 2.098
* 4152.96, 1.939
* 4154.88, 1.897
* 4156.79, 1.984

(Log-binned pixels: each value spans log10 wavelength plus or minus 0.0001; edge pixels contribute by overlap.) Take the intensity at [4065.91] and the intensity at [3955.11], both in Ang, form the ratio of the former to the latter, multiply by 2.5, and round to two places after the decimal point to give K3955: 2.40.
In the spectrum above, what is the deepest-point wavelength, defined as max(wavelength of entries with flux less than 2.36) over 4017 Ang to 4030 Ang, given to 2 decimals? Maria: 4028.64 Ang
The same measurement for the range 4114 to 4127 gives 4126.28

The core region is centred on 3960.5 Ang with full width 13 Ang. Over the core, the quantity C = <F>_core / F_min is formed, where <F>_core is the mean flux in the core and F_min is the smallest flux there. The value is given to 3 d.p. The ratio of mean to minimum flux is 1.063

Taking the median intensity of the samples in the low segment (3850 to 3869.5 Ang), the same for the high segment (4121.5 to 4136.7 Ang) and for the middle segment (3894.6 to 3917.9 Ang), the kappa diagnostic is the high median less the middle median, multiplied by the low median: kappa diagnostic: -1.0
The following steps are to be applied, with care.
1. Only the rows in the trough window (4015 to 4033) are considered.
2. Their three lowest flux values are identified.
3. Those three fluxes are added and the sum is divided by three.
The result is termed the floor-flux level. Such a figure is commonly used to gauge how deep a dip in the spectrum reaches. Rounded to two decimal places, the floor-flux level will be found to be 2.06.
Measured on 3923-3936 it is 2.22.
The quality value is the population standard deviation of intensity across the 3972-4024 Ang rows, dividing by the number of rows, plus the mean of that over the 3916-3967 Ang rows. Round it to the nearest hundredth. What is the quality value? 2.48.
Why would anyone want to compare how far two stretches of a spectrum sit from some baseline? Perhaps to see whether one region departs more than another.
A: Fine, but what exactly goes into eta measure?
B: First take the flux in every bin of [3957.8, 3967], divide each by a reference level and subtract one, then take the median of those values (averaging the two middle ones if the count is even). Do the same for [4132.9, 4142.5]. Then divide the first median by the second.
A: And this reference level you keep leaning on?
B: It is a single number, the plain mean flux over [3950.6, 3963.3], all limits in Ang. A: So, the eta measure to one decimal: 0.0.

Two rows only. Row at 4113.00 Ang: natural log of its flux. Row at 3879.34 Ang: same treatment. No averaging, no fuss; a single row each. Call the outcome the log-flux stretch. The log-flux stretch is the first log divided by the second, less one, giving -0.18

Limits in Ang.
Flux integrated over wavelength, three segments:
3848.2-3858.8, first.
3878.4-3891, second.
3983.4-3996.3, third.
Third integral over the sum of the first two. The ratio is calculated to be 0.49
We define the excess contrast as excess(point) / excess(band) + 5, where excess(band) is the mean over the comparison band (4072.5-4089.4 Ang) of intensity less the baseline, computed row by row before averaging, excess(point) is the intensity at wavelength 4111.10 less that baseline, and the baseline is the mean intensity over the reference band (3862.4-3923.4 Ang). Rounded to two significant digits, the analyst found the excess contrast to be 6.0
